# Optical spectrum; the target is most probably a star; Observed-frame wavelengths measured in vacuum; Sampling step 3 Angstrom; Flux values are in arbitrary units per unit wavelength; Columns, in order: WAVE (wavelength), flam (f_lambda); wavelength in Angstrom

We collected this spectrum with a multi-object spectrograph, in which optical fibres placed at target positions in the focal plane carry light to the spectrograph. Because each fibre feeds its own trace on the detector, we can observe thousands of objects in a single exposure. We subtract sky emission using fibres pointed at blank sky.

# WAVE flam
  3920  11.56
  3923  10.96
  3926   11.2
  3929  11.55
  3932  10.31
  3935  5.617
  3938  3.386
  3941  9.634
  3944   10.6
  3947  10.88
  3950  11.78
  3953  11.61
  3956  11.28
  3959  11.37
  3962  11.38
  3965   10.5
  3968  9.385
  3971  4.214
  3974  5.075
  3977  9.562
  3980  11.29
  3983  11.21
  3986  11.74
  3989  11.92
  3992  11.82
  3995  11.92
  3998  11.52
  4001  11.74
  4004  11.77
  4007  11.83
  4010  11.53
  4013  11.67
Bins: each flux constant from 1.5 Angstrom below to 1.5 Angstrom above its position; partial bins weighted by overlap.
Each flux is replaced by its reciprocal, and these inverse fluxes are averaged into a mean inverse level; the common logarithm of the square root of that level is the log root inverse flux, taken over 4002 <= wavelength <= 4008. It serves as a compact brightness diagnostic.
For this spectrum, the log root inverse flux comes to -0.536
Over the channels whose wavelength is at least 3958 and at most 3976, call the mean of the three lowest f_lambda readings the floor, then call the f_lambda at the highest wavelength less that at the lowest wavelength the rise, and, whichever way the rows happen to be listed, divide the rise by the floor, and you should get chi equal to -1.01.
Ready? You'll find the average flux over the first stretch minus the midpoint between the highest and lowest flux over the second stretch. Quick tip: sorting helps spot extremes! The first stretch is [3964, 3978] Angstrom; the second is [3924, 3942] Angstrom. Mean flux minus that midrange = 0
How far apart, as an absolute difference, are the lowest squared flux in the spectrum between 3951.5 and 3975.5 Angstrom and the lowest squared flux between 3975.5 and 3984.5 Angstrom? 74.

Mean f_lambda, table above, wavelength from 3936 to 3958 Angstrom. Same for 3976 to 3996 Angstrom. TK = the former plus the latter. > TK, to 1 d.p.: 21.2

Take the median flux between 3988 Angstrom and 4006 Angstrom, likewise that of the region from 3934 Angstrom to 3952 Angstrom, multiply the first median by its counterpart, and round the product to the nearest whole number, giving 119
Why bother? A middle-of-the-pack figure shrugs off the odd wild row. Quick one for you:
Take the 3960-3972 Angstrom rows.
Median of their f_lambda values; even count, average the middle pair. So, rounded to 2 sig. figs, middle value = 9.9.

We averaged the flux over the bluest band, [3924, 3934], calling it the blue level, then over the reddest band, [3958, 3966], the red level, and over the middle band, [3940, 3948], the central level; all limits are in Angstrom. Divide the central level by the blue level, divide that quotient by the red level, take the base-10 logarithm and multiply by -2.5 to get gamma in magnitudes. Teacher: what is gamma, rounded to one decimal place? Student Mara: 2.7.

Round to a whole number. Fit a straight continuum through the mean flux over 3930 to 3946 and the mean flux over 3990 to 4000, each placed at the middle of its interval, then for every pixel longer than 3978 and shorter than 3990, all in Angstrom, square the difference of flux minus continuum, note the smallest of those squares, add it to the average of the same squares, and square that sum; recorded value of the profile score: 0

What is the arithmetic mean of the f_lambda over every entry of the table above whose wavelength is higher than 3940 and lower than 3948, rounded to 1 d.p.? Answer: 10.4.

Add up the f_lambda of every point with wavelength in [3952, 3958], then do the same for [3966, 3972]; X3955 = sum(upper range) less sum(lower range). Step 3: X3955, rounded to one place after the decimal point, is -9.3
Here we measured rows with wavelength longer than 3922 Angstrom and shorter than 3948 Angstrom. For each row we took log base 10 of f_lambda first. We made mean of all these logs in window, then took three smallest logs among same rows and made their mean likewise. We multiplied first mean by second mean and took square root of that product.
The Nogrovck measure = 0.84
